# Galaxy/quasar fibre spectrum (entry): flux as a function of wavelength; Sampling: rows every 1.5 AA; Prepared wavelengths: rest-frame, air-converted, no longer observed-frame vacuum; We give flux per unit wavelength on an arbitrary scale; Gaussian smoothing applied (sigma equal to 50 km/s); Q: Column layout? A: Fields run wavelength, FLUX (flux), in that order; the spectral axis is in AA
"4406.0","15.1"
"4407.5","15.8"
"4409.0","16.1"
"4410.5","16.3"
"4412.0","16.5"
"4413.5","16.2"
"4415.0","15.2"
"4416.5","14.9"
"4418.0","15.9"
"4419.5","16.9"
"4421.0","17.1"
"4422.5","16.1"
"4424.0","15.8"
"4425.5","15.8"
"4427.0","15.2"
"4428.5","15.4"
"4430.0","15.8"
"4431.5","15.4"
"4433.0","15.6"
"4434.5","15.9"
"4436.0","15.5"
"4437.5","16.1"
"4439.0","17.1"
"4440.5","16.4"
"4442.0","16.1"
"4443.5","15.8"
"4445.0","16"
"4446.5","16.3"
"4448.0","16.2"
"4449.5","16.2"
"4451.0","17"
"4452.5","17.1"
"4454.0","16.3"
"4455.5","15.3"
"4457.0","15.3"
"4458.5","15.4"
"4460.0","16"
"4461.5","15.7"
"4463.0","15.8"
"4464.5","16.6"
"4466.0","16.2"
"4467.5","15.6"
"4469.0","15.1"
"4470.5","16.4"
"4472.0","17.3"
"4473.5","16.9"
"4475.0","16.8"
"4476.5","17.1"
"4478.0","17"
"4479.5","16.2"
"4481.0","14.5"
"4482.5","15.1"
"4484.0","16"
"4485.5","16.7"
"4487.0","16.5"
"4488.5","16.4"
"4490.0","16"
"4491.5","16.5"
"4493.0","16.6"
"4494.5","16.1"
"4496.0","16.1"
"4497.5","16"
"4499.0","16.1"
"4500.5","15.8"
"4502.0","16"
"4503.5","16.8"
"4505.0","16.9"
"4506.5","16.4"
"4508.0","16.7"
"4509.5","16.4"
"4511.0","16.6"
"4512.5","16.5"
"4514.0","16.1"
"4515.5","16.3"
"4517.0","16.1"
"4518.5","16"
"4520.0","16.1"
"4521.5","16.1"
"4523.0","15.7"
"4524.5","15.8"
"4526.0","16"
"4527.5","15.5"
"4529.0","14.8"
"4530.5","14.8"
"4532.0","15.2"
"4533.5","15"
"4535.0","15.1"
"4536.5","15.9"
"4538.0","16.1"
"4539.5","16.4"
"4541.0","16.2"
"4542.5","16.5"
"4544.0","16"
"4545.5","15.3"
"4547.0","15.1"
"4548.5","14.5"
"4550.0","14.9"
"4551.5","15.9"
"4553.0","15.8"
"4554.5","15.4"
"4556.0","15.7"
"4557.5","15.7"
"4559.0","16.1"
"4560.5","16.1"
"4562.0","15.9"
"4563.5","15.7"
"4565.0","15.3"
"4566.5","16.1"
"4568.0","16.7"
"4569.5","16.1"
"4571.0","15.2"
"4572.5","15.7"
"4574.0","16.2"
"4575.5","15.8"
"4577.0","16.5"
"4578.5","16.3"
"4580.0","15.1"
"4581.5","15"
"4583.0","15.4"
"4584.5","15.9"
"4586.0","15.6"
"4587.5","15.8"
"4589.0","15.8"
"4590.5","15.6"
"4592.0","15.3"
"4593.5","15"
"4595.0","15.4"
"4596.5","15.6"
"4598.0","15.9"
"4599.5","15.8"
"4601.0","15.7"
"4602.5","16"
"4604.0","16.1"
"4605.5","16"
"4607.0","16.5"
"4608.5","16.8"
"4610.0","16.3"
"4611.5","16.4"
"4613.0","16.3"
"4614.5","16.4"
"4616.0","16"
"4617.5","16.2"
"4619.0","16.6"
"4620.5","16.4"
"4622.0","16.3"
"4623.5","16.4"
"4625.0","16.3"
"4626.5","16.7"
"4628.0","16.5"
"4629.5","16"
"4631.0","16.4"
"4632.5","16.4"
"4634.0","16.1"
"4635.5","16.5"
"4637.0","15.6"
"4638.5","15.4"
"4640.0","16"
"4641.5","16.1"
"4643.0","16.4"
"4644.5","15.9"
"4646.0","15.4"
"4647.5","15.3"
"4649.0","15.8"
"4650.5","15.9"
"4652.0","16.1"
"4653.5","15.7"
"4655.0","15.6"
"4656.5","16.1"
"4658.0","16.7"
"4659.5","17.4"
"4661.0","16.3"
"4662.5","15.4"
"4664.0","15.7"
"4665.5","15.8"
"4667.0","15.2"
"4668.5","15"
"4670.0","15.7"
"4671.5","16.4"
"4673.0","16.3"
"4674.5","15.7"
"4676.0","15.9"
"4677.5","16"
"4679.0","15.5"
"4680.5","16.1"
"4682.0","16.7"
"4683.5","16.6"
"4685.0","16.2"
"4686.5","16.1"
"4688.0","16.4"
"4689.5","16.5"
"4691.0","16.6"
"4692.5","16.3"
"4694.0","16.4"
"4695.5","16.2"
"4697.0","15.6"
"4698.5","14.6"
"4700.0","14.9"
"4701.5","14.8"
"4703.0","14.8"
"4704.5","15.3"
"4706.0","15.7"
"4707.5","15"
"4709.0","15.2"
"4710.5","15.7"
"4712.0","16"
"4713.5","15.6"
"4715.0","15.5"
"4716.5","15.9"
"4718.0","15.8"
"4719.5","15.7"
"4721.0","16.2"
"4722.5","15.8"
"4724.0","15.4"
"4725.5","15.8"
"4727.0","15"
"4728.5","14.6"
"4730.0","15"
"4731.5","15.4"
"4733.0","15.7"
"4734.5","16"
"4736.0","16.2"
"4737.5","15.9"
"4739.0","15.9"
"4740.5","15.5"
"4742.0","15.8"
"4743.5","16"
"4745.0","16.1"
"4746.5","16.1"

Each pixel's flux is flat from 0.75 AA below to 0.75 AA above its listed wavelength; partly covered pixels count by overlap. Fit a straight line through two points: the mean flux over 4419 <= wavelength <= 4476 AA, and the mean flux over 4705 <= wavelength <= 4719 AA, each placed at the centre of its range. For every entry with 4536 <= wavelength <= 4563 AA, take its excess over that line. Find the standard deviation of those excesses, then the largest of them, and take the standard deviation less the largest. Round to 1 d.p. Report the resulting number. -0.1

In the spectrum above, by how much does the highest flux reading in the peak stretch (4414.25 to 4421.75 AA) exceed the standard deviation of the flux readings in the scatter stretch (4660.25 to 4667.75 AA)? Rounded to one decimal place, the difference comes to 16.7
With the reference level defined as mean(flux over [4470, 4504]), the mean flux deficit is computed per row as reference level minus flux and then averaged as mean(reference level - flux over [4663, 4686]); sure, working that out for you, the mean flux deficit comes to 0.38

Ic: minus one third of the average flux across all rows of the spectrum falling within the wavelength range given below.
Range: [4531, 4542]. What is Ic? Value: -5.23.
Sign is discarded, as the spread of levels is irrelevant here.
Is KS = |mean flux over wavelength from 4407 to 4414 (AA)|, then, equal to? 16.2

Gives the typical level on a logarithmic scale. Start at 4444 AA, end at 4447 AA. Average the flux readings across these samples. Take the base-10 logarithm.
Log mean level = 1.21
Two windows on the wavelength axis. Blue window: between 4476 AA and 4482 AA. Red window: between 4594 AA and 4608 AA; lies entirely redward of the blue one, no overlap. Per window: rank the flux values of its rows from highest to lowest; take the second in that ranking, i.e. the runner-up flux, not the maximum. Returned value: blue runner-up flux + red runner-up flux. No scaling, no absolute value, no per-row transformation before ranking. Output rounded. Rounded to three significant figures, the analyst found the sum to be 33.1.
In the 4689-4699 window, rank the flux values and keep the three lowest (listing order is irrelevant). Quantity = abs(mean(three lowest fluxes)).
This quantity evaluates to 15.5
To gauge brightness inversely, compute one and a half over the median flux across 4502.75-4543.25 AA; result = 0.0932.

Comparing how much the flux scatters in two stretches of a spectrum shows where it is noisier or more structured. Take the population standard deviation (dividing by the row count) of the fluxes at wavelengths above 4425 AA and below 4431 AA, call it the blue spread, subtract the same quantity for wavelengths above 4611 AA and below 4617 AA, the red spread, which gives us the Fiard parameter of 0.10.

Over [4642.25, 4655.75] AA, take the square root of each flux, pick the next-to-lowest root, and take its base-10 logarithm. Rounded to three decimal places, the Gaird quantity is 0.594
